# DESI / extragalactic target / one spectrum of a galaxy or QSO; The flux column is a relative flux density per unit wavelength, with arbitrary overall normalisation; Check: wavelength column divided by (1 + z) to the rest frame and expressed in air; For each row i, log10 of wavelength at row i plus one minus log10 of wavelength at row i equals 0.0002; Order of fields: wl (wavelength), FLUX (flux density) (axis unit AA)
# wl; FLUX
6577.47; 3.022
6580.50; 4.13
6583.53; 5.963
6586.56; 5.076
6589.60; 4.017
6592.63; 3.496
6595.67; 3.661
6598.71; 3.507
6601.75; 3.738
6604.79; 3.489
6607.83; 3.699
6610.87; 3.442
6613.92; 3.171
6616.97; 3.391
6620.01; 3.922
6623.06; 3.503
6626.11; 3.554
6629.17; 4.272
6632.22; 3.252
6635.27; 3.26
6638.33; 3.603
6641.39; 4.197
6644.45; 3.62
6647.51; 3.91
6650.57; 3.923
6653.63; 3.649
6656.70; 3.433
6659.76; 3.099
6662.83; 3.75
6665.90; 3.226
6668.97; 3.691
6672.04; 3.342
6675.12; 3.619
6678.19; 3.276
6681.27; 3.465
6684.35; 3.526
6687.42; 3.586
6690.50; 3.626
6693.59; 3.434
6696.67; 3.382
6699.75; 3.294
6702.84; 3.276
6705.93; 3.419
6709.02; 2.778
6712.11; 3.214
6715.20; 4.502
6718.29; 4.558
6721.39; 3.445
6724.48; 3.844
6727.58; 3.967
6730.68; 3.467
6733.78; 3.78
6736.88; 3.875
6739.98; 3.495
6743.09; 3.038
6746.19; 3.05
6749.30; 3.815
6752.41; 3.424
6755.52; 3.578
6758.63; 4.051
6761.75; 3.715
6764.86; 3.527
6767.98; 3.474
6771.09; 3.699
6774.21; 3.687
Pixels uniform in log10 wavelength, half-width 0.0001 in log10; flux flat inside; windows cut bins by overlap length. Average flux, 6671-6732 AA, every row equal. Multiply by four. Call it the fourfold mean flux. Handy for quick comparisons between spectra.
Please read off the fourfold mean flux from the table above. 14.2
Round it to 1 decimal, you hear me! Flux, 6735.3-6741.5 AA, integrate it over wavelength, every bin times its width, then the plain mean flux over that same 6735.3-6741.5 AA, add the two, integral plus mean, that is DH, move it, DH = 26.6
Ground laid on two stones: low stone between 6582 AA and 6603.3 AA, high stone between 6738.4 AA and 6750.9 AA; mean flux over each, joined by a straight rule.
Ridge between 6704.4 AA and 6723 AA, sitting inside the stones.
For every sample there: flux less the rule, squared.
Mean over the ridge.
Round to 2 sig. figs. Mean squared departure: 0.47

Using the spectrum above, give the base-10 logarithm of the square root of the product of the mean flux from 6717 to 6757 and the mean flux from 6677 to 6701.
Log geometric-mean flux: 0.549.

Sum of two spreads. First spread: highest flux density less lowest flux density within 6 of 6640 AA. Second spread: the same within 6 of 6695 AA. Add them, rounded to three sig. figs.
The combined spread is 1.27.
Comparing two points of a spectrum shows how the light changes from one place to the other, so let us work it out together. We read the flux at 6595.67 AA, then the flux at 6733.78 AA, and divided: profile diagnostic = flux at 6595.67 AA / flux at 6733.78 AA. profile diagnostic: 0.97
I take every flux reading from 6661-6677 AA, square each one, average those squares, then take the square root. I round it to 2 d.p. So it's 3.53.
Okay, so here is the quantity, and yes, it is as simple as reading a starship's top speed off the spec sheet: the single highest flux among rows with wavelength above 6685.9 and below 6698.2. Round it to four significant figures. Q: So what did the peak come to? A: 3.626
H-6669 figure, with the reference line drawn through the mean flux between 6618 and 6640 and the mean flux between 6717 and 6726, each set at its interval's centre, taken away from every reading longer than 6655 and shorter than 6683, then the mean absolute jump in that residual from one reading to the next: 0.39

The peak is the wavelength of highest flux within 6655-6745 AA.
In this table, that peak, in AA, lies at 6718.29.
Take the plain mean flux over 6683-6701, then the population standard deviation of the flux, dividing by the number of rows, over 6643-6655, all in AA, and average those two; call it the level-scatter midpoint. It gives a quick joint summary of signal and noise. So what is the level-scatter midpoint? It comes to 1.81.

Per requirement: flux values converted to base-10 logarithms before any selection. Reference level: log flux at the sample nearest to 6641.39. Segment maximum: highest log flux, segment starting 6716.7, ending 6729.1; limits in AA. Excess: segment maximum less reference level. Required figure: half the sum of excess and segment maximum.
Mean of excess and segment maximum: 0.35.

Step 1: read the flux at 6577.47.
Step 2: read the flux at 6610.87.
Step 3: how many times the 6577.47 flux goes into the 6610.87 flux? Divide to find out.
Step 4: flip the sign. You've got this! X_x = -1.14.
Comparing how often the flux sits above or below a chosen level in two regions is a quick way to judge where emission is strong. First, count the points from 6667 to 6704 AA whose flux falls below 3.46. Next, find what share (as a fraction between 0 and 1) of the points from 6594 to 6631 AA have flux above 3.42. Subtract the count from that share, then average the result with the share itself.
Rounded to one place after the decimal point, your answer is -2.2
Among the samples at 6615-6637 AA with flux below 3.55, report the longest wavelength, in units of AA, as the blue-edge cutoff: 6635.27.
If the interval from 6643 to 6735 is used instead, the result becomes 6730.68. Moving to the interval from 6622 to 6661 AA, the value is 6659.76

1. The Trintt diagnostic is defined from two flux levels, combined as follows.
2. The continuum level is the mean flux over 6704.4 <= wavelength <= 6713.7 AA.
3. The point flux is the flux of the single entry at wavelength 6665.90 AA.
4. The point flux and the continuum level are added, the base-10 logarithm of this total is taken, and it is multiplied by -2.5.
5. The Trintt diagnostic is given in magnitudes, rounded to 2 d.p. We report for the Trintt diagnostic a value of -2.01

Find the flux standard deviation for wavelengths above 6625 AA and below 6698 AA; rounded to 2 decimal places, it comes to 0.29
